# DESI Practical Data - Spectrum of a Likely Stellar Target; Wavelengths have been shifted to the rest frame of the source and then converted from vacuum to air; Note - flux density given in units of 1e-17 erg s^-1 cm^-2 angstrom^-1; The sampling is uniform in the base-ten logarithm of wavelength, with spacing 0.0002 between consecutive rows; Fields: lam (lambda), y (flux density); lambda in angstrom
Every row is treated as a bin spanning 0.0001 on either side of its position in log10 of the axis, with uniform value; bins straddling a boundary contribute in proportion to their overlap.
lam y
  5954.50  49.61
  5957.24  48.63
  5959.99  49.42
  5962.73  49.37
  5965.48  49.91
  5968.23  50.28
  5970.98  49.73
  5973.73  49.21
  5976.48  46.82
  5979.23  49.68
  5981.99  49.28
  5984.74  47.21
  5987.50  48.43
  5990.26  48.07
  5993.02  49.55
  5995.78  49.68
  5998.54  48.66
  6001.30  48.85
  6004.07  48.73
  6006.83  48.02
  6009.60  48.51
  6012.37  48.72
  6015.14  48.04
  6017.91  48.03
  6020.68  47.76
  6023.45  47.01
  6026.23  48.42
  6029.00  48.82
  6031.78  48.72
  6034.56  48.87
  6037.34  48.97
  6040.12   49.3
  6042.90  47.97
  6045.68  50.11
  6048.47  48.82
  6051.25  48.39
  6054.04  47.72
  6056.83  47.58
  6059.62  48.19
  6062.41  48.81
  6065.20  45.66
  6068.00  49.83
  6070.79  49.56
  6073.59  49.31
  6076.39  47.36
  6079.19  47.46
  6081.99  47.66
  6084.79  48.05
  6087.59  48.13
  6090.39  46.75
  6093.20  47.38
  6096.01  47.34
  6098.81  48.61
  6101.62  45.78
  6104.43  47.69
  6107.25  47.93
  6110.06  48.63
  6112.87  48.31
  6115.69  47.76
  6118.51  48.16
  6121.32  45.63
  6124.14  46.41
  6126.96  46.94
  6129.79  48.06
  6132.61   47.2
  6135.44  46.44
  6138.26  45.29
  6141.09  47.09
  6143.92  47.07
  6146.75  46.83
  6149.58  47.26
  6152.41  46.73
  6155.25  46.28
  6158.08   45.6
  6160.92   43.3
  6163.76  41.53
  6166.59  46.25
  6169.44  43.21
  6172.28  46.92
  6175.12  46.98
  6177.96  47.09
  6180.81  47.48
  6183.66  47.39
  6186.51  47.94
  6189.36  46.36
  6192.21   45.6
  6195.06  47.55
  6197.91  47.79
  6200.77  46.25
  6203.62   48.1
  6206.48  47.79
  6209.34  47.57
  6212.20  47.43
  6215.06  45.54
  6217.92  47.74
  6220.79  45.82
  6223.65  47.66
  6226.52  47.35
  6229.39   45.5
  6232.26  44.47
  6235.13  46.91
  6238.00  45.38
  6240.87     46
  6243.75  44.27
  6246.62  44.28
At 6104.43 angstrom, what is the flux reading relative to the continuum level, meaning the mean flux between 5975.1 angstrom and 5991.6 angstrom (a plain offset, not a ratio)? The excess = -0.56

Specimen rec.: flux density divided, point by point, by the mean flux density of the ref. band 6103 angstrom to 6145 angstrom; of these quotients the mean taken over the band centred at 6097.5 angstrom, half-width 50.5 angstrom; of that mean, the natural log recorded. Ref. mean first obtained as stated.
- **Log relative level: 0.008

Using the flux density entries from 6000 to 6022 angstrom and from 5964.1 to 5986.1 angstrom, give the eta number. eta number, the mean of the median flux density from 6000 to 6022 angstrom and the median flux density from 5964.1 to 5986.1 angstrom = 48.9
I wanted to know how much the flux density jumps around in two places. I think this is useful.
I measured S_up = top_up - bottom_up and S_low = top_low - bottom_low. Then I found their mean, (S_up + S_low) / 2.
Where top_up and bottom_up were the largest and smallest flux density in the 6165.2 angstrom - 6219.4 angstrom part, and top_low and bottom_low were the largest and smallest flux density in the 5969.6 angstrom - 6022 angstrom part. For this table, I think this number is 3.90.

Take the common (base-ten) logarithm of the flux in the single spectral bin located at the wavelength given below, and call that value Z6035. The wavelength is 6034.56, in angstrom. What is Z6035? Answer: 1.69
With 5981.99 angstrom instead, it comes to 1.69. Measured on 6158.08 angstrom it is 1.66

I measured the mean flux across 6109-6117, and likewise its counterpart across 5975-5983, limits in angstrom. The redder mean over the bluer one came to 0.993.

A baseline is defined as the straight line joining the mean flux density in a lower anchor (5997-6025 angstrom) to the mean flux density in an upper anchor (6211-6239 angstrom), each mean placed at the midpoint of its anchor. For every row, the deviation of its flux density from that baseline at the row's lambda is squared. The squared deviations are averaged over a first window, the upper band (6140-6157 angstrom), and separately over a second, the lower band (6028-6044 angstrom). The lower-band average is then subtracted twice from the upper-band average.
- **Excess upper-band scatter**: -1.3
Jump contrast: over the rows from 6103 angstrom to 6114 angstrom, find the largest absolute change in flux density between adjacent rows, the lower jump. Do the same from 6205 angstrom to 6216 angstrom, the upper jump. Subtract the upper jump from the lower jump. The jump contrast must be -1.2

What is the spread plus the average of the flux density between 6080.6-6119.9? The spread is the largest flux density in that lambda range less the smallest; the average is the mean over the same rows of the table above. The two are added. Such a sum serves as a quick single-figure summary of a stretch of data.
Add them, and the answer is 50.6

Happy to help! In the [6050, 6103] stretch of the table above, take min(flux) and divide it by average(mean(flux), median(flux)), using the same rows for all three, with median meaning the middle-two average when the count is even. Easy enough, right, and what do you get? 0.955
